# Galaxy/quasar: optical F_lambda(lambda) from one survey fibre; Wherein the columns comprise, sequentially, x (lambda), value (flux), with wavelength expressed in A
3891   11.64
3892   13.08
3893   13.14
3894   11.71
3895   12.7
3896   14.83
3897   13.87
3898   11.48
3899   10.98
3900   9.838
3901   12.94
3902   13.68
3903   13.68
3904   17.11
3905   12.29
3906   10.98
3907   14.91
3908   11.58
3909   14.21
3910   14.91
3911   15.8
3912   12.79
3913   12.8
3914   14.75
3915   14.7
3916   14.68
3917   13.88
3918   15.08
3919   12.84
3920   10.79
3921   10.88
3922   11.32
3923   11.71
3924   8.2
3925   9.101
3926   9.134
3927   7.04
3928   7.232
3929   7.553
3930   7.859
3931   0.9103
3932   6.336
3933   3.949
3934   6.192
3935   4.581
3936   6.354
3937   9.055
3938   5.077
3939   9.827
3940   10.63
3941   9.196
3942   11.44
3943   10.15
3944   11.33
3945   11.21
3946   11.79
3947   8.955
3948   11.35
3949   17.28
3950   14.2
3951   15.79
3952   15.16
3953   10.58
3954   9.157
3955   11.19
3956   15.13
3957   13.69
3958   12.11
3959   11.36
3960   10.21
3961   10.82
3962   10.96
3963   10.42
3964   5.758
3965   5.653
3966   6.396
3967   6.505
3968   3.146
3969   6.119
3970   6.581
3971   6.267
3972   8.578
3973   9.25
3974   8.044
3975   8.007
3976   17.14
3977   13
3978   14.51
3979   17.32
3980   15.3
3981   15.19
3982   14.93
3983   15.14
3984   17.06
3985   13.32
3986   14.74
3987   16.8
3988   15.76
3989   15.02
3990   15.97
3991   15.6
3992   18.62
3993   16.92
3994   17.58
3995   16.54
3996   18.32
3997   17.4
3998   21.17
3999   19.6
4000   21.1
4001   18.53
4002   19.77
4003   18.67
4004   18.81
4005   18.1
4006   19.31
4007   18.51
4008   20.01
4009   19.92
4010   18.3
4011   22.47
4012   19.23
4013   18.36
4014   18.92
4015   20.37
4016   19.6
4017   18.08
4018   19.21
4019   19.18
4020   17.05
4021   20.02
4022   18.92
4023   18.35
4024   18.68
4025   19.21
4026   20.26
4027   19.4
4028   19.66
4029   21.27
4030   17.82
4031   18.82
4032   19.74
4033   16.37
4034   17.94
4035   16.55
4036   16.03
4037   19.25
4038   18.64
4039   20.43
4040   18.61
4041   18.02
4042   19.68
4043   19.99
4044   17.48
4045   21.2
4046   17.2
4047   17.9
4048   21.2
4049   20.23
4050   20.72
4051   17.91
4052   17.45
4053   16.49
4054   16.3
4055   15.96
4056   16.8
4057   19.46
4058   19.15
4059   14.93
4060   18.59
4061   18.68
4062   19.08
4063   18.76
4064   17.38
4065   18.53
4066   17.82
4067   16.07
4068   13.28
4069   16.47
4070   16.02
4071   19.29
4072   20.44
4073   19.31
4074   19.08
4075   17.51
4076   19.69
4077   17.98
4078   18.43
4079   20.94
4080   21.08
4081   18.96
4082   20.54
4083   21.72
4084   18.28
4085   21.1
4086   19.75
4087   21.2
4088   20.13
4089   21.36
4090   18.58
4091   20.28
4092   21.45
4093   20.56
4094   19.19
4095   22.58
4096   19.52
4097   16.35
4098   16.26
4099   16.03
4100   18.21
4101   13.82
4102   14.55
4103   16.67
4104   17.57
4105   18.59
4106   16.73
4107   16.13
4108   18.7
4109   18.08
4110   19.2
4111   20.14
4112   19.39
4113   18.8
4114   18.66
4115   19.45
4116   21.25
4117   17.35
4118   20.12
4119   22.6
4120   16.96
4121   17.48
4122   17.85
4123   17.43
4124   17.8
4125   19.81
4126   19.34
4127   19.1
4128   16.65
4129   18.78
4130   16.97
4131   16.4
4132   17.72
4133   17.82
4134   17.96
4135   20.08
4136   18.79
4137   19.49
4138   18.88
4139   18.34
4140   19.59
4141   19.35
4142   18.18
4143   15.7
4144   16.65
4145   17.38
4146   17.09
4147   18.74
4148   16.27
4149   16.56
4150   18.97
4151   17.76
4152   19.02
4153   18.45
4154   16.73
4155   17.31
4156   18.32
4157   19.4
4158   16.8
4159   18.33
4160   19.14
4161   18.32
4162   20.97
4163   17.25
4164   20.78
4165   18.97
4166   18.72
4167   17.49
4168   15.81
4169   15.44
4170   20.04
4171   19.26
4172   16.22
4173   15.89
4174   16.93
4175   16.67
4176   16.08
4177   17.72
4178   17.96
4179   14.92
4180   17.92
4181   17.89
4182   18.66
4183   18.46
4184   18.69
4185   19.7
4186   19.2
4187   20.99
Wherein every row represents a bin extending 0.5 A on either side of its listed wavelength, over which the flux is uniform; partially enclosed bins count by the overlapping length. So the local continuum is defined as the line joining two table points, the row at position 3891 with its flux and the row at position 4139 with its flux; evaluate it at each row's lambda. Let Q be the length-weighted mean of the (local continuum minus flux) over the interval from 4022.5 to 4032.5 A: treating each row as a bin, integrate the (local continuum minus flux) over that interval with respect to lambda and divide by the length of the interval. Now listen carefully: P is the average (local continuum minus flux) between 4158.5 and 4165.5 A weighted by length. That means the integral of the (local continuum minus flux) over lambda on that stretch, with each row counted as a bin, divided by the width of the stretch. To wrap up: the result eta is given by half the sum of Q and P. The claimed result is -2.1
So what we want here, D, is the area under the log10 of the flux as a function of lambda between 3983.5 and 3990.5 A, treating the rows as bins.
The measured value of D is 8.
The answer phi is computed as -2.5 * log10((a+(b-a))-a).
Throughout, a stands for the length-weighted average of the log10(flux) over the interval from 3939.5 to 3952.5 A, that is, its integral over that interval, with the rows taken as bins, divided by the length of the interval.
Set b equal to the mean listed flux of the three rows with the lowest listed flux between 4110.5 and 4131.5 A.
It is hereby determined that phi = -2.98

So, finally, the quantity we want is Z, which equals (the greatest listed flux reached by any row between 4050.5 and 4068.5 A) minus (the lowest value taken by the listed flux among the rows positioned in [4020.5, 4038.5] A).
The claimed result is 3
